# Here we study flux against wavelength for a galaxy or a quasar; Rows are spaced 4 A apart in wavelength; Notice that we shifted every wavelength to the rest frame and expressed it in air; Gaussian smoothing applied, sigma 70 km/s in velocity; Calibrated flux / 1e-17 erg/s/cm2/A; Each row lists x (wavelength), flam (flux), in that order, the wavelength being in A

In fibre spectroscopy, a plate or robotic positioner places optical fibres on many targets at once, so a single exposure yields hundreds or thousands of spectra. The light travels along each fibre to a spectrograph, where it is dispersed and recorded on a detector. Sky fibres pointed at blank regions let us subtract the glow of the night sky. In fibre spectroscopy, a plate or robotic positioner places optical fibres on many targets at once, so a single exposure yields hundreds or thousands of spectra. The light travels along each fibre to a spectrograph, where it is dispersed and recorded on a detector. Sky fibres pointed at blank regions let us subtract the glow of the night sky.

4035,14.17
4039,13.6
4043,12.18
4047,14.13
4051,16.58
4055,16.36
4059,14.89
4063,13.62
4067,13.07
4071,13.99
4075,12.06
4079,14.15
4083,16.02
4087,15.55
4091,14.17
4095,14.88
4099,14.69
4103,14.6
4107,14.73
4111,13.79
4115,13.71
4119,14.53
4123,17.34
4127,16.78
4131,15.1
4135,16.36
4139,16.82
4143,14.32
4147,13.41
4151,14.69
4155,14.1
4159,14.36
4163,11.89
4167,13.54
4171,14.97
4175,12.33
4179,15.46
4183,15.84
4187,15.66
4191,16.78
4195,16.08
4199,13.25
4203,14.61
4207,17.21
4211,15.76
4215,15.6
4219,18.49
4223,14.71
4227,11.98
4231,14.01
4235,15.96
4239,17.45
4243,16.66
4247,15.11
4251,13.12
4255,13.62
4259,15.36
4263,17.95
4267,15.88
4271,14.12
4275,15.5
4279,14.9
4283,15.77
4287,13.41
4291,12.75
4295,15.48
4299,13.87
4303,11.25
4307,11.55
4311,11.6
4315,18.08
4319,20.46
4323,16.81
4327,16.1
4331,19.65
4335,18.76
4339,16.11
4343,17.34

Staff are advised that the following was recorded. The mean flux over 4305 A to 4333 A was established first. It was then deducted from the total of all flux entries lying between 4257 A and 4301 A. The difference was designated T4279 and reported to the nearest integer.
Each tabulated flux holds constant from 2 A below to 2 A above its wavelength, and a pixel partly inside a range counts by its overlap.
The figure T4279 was 149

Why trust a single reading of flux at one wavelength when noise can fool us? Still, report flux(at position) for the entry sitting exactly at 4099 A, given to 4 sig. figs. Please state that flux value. 14.69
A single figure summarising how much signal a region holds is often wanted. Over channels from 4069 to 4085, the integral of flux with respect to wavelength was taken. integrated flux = 225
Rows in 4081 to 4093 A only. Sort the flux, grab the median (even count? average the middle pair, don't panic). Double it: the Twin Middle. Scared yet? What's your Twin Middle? 31.1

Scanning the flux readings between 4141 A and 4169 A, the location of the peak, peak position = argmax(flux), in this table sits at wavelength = 4151 A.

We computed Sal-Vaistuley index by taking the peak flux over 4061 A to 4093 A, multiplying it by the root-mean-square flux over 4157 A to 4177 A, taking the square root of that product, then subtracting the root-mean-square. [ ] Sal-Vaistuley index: 1.2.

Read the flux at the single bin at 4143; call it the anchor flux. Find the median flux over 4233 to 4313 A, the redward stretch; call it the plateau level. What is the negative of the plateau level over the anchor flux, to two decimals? -1.05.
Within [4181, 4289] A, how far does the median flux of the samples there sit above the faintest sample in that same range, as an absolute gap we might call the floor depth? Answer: 3.6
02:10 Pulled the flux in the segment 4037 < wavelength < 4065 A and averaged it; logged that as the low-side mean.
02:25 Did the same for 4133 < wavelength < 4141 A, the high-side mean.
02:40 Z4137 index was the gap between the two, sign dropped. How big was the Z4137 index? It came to 2.11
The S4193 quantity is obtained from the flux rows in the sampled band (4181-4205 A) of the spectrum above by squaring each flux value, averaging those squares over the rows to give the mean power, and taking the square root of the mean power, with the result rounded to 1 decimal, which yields 15.4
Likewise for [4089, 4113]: 14.5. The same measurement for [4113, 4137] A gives 15.7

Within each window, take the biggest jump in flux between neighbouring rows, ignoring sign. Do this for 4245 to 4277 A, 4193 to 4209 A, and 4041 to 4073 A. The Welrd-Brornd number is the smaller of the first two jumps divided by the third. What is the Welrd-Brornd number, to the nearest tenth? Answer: 1.1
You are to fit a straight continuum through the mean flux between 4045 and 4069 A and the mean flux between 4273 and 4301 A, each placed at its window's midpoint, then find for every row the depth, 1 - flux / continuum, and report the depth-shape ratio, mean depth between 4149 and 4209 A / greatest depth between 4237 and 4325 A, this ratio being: -0.02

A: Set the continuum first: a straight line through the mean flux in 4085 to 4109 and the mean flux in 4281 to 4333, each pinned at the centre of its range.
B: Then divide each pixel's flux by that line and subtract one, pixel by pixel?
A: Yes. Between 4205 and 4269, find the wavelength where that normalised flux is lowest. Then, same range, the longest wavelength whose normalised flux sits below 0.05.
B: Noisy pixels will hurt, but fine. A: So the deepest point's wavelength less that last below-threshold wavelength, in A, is -32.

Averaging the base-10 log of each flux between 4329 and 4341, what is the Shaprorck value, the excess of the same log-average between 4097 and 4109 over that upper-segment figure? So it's -0.09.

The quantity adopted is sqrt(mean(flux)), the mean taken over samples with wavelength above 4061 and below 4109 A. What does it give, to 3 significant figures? 3.78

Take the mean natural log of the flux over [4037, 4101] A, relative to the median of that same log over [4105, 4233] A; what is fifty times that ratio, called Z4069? 49.48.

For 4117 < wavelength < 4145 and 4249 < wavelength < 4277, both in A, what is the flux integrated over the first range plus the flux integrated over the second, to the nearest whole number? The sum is 867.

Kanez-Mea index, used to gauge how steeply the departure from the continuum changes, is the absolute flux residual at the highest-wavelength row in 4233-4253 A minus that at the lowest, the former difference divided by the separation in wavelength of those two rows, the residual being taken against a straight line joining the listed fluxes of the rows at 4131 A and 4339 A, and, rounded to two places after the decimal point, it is 0.14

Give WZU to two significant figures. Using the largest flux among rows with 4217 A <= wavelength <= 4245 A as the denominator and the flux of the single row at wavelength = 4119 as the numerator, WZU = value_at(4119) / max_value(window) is 0.79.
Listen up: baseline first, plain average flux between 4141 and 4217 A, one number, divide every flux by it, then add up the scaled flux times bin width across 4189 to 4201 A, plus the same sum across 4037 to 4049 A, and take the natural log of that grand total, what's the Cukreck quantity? 3.15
